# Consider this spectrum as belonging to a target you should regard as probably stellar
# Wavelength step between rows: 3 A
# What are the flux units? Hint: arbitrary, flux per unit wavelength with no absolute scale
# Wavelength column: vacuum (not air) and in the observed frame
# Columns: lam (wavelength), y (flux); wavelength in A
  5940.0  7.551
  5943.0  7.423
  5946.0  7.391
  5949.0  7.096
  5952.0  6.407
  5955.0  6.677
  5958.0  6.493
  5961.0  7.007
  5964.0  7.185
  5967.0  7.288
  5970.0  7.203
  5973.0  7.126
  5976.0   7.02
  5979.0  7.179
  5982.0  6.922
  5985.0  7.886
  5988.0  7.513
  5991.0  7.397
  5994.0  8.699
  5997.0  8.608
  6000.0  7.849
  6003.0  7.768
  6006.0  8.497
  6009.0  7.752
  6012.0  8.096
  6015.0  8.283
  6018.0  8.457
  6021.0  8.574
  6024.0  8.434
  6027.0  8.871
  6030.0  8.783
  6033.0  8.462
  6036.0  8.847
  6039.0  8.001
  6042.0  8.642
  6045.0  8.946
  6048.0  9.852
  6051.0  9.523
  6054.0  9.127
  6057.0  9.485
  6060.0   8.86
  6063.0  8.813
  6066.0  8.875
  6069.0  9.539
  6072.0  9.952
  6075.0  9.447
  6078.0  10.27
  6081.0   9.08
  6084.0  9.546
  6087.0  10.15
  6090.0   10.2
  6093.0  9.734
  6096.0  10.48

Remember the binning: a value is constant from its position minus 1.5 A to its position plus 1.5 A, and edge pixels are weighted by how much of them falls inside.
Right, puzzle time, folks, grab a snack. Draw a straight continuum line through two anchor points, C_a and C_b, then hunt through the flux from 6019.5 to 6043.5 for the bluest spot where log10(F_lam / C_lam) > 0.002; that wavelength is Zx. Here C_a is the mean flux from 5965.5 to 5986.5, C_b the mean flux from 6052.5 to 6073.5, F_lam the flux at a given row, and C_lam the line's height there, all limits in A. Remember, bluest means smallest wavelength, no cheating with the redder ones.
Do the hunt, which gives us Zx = 6021.0 A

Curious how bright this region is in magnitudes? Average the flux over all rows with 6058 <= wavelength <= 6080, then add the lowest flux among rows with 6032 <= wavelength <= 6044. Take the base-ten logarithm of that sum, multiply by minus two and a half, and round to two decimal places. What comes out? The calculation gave -3.10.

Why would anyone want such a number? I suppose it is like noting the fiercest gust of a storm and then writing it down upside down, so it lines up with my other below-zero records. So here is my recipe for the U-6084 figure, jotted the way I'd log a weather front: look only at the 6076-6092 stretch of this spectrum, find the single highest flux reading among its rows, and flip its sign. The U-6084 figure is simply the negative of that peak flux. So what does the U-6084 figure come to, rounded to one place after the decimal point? -10.3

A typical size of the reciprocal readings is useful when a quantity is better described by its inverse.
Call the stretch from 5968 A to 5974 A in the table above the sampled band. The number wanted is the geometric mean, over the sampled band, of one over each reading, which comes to 0.14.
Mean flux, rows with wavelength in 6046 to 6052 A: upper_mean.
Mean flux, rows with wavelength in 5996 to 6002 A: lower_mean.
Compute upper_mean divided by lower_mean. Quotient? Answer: 1.18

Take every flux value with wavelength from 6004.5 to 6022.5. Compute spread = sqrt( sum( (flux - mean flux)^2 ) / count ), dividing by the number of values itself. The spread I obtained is 0.28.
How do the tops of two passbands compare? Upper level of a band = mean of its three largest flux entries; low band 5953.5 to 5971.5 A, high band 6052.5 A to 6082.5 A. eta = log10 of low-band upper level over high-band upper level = -0.14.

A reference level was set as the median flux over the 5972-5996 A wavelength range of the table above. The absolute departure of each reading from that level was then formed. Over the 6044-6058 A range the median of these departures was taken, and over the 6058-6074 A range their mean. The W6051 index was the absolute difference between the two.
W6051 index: 0.3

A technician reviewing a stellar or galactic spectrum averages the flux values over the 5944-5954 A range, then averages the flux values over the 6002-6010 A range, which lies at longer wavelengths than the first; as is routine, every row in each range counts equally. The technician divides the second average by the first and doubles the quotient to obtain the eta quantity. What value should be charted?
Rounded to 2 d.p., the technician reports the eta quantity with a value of 2.30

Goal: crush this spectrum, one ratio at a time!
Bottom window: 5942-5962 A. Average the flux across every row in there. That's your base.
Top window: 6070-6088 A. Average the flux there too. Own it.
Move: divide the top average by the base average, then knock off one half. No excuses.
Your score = 0.91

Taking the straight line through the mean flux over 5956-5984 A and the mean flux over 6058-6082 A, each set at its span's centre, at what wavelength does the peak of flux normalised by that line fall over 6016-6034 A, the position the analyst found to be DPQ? 6027.0 A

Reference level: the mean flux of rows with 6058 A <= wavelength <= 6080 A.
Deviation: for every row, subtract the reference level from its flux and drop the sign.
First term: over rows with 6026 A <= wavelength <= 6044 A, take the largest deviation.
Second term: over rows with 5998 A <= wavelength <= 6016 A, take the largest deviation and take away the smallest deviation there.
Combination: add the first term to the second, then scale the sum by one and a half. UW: 3.2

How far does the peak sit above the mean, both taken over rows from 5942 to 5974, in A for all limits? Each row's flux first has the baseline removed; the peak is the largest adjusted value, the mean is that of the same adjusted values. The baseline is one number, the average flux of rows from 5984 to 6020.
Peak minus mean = 0.40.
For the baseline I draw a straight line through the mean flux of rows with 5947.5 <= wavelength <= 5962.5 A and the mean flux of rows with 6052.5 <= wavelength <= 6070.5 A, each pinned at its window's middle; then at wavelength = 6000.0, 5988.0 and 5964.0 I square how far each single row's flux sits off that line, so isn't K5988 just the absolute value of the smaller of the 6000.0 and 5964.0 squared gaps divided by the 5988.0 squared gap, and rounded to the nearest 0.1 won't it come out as 7.4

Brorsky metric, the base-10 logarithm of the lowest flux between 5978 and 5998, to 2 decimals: 0.84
